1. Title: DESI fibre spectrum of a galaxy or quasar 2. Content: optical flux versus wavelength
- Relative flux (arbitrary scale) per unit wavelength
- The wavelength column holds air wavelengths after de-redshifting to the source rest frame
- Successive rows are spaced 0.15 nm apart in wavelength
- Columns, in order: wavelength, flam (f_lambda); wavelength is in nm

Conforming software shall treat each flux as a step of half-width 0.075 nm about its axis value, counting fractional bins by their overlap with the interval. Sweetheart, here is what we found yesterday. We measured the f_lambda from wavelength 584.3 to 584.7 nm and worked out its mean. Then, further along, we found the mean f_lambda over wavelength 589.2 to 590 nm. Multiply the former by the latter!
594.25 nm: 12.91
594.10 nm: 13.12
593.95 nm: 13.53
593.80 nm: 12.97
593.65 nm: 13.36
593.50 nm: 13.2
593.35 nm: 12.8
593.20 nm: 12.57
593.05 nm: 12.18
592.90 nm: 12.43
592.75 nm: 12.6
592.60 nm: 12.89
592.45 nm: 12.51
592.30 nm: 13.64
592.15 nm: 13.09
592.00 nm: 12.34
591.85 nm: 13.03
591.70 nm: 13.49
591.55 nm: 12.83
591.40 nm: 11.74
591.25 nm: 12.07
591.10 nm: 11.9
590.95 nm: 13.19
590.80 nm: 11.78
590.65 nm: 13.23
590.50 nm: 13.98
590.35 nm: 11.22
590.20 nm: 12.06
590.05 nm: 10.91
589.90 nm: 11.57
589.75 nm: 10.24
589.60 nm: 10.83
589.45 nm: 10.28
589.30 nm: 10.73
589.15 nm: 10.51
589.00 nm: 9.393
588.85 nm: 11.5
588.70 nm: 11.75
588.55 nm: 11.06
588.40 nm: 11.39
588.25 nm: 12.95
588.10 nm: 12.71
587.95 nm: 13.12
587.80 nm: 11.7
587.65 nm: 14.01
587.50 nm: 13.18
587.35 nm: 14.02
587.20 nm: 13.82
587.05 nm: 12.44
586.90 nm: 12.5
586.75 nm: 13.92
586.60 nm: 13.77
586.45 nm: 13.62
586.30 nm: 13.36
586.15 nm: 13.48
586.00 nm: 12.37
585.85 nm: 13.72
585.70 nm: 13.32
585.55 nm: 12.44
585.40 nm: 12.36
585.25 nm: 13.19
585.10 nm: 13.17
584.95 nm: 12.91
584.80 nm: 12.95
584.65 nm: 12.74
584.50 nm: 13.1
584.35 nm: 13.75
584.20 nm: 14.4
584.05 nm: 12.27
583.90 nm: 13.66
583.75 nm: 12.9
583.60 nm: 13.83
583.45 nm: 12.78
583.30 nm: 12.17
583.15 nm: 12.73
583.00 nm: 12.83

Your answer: 142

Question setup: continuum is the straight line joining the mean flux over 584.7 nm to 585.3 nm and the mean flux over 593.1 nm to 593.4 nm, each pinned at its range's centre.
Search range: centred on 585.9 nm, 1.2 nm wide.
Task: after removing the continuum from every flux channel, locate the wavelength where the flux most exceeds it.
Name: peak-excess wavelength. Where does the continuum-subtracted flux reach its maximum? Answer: 585.85 nm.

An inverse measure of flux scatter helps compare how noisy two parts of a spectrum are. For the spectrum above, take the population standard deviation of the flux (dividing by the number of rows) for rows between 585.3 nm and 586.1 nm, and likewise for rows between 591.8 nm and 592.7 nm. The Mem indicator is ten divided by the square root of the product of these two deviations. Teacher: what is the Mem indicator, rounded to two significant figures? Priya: 20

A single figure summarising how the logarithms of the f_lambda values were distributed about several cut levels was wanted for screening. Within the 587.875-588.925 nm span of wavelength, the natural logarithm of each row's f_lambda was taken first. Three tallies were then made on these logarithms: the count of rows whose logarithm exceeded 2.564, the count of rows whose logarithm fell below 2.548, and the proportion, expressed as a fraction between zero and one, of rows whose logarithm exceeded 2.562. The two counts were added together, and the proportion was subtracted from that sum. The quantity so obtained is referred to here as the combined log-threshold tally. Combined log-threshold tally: 5.9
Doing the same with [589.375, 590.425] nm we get 7.0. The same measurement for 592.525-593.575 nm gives 4.9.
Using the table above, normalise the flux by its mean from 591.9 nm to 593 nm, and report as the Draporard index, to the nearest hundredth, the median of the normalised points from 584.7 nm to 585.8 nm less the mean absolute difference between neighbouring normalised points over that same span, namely 0.99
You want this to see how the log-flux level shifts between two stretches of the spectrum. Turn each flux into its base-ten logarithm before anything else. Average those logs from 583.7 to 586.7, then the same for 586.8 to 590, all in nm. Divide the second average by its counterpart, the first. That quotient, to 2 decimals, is 0.96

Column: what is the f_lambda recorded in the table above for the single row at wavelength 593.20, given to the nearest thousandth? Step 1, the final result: 12.570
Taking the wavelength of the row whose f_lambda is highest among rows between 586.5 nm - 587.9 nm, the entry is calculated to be 587.35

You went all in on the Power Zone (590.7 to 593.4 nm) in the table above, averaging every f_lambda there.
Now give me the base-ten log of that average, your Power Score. 1.101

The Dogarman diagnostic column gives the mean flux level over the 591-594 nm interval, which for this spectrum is 12.8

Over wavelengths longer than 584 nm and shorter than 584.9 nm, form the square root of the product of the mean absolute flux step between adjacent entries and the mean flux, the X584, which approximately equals 3.25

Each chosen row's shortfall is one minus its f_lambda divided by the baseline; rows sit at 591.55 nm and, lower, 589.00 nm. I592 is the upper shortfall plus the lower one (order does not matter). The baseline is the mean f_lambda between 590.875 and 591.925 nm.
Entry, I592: 0.24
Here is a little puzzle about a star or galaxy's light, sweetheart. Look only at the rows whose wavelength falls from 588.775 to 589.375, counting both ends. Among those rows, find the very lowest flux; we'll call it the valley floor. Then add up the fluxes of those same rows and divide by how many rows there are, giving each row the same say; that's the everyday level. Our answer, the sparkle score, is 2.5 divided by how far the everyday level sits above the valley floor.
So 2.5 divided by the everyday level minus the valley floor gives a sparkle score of 2.2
